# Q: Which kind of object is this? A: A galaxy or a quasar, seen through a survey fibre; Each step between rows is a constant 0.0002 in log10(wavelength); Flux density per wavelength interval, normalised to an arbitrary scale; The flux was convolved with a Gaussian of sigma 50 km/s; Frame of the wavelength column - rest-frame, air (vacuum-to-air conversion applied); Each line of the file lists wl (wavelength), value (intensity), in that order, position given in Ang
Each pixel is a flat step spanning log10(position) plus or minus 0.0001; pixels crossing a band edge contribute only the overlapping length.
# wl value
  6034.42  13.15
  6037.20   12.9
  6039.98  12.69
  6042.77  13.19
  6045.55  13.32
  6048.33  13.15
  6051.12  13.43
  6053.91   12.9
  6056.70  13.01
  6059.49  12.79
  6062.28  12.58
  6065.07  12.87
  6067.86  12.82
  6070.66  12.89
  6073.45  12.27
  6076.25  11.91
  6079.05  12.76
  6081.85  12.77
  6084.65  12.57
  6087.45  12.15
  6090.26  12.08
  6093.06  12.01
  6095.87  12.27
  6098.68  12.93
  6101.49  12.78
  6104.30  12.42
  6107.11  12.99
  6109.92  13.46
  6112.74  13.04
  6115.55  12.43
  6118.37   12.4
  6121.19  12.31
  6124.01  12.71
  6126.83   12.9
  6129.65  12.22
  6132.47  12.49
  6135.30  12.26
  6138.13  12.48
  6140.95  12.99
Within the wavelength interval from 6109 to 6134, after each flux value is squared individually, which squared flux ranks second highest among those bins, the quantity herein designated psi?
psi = 170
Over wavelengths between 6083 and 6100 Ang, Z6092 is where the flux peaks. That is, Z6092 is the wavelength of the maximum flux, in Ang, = 6098.68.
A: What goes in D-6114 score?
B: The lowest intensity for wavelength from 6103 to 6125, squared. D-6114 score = 152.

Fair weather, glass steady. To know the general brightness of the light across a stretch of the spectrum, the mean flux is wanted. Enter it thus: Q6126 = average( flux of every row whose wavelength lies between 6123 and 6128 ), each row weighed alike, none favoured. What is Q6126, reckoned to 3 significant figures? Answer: 12.8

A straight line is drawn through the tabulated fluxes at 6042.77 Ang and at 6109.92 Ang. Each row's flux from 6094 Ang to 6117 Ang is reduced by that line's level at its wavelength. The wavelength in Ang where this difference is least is 6095.87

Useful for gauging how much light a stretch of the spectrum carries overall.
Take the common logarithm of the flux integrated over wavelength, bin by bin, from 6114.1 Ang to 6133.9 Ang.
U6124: 2.39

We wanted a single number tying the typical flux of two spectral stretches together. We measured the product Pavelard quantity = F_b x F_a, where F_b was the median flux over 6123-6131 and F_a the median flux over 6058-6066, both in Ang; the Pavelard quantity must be 163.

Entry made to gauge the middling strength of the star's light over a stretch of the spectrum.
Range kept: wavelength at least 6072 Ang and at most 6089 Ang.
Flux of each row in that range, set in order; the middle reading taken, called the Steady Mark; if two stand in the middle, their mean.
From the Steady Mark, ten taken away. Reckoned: 2.42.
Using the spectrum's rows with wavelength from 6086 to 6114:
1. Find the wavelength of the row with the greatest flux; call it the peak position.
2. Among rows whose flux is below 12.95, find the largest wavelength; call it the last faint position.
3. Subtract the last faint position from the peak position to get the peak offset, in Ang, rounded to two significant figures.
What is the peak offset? 5.6 Ang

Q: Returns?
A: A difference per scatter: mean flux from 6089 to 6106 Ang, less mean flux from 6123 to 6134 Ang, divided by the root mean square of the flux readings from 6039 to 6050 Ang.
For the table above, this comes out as -0.01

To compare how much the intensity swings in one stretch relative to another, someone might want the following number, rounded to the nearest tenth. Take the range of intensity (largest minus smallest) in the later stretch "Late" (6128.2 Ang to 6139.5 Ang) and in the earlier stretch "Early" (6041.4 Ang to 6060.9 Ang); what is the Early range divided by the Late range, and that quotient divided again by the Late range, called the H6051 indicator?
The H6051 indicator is 8.8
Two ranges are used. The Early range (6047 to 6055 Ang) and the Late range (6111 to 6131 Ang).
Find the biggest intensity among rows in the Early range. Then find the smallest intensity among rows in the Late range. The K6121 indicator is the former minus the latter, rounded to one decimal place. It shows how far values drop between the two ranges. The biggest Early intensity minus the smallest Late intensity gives 1.2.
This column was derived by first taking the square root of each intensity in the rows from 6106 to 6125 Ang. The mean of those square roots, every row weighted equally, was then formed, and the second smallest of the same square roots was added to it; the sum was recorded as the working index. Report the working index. 7.09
